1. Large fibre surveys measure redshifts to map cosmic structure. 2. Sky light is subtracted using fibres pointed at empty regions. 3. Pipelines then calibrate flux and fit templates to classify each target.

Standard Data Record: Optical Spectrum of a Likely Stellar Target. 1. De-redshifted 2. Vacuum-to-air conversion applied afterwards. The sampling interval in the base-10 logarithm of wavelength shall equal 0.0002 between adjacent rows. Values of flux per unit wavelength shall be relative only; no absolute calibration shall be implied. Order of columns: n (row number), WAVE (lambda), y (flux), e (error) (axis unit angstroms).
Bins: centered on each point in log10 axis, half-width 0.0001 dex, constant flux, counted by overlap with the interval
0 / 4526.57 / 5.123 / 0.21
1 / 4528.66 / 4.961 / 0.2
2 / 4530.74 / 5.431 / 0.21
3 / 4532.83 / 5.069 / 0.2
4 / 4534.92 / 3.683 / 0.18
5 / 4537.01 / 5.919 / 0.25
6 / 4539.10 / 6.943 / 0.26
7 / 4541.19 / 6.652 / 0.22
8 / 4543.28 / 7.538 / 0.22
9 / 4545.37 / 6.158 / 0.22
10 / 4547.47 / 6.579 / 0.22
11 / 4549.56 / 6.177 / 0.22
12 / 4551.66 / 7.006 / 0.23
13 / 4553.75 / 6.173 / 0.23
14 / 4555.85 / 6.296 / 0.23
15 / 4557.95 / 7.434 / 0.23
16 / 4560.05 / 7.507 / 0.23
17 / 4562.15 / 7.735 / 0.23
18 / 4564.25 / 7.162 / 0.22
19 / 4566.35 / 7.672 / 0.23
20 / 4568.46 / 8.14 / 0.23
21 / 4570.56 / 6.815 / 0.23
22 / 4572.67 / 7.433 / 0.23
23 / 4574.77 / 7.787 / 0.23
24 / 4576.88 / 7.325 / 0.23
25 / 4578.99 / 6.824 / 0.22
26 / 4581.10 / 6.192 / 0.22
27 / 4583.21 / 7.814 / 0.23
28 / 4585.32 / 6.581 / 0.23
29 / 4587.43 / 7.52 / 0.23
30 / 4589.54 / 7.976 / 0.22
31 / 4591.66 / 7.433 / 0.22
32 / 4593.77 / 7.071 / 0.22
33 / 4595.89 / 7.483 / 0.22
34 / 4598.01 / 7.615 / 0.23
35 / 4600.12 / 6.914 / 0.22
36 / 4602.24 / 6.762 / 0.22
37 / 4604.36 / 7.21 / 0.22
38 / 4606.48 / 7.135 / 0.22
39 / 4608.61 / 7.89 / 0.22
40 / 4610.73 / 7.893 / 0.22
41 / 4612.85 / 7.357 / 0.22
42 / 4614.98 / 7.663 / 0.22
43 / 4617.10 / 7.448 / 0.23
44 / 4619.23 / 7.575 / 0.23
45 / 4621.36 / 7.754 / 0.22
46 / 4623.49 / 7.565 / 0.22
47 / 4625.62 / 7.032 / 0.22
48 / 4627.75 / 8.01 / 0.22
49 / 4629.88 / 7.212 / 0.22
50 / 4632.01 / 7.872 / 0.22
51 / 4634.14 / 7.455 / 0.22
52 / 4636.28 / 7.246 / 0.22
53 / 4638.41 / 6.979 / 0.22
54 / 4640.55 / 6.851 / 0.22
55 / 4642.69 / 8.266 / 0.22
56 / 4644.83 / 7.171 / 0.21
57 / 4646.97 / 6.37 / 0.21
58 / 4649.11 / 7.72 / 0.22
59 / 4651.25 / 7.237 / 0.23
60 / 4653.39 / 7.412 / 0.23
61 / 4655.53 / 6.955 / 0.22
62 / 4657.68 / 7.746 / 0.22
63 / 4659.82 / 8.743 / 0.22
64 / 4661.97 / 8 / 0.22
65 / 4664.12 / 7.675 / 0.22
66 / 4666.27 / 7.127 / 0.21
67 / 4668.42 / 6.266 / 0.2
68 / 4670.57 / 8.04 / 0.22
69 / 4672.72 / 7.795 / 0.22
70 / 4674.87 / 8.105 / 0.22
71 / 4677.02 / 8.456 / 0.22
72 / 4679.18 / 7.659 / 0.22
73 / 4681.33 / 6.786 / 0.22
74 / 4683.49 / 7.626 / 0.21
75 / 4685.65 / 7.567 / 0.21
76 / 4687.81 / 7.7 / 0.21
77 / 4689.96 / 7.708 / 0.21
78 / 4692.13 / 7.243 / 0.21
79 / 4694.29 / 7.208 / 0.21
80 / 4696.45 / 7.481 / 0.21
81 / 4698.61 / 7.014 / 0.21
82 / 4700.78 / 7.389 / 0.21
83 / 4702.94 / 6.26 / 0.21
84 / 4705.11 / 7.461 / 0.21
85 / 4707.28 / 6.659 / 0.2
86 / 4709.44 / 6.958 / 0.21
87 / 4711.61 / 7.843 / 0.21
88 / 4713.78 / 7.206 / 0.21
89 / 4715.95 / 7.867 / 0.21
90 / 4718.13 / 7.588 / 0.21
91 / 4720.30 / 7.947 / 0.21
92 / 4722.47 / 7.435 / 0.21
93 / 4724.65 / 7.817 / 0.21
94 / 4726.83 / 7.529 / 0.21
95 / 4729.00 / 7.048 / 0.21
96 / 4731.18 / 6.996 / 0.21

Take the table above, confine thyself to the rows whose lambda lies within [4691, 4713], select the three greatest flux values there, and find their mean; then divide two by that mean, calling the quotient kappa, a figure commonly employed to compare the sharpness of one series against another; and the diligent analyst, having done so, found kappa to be 0.2633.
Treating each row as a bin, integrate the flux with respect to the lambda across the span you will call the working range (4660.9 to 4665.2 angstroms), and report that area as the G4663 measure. 33.7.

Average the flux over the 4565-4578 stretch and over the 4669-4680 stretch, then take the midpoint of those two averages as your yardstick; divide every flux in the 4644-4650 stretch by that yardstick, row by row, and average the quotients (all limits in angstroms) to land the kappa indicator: 0.91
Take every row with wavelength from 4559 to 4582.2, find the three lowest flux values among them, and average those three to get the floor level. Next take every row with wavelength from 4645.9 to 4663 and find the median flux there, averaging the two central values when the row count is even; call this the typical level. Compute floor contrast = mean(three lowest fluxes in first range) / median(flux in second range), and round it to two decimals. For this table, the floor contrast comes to 0.87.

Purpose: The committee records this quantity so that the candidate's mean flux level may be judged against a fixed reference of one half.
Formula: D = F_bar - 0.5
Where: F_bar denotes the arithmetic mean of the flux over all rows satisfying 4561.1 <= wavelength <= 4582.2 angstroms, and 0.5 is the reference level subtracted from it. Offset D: 6.81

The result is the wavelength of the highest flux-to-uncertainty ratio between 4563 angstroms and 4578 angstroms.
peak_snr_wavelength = 4568.46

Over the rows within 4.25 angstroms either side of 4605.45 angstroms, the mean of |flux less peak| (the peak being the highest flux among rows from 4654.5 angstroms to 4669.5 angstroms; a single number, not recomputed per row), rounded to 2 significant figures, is 1.5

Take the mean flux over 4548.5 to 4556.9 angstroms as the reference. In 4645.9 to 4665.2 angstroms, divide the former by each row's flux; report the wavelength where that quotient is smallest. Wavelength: 4659.82 angstroms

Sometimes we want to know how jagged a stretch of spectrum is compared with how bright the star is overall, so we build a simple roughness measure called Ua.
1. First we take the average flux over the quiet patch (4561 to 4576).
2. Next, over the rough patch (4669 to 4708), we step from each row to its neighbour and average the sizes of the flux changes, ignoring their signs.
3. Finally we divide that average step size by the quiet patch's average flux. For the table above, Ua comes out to 0.065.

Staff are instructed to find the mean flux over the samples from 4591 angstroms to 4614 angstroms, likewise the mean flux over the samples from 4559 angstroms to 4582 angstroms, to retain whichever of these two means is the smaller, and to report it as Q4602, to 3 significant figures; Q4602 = 7.33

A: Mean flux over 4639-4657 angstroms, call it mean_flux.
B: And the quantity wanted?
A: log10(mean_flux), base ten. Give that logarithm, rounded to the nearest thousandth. 0.860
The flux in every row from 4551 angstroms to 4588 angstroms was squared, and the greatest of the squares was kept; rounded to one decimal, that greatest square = 66.3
